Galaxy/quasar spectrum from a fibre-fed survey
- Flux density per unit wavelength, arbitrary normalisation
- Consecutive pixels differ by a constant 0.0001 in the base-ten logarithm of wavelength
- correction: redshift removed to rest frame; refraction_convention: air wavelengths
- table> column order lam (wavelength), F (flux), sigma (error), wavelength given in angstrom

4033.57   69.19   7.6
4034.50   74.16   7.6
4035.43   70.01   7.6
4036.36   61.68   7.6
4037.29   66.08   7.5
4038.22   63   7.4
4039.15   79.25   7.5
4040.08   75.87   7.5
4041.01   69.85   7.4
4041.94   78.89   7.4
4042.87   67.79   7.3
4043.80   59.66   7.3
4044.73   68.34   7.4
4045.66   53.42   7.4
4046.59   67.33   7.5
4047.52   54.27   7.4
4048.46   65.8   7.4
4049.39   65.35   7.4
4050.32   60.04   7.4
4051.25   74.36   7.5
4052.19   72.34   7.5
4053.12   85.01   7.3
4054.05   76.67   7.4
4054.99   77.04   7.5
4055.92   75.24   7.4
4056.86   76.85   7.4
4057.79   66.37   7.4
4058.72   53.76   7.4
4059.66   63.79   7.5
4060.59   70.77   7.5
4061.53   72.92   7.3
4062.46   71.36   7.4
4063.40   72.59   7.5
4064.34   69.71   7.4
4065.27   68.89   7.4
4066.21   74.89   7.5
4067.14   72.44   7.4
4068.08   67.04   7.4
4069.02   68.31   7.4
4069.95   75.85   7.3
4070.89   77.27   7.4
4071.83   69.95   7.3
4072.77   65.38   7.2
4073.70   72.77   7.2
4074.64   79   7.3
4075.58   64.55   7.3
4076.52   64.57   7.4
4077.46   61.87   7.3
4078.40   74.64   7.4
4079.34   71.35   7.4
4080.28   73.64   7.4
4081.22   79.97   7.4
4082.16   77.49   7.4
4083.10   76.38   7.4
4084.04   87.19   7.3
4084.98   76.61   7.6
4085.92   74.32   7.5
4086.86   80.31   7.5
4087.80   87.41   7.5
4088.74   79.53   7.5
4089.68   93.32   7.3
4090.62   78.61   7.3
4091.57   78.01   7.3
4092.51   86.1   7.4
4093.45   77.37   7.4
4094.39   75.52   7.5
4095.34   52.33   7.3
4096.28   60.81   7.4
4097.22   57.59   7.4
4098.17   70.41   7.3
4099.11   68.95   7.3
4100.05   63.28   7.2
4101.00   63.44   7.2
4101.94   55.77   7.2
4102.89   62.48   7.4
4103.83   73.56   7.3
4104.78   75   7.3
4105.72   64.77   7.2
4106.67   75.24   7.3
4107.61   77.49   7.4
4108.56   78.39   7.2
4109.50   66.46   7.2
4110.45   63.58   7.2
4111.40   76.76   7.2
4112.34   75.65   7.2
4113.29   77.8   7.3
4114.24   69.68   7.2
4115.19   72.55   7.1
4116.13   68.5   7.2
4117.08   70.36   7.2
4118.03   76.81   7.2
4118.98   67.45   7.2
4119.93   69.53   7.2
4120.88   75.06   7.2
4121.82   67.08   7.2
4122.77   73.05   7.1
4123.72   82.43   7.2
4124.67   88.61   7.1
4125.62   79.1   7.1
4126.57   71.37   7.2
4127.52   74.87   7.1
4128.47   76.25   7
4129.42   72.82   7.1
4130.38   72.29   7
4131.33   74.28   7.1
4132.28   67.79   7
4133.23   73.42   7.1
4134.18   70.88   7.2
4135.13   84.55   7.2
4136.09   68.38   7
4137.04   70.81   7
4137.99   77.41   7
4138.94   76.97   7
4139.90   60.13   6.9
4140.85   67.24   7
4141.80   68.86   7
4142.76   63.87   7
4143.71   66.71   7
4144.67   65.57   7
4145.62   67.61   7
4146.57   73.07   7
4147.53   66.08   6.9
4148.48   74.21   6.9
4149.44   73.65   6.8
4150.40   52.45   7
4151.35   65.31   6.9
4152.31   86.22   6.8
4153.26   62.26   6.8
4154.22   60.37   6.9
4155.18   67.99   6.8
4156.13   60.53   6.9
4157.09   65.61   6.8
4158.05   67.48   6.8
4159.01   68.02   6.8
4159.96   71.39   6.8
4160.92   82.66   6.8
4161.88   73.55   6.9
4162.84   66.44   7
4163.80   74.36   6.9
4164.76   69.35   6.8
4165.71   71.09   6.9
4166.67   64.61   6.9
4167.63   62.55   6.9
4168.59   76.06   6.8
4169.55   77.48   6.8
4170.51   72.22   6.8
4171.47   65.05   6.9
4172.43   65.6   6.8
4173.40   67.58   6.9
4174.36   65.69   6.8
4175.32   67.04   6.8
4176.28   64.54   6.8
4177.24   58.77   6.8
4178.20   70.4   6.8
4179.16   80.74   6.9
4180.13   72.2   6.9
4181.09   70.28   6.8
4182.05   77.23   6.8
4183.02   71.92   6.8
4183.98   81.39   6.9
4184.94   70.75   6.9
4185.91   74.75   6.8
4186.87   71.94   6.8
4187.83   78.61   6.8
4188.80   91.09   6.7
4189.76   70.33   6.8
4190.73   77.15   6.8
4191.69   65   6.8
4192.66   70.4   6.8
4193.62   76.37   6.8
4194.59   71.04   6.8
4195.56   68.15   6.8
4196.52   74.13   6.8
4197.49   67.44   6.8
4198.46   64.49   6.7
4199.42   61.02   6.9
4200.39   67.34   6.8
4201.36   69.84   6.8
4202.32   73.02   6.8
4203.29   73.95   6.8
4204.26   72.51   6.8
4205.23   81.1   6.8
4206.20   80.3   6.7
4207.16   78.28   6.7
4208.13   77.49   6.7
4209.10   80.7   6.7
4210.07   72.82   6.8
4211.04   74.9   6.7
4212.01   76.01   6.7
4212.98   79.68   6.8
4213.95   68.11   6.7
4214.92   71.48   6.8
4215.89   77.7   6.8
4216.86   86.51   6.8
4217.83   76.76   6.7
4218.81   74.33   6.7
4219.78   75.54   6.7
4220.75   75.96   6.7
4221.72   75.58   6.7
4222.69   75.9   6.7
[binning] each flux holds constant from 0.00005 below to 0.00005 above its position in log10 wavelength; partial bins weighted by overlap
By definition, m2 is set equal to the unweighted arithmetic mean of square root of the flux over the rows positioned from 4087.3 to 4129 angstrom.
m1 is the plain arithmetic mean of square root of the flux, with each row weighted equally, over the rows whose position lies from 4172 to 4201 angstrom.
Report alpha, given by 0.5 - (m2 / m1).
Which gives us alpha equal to -0.51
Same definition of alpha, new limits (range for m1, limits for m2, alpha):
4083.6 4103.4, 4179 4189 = -0.53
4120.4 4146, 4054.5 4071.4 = -0.49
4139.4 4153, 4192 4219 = -0.54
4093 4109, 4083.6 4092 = -0.60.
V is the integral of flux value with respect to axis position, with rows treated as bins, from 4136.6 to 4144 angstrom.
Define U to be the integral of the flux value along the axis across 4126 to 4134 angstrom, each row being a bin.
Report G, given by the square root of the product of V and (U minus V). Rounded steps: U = 583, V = 511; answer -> 192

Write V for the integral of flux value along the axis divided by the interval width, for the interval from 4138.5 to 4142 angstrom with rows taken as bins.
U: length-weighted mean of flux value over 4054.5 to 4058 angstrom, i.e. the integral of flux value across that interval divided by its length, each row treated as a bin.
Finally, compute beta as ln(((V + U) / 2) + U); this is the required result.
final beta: 4.98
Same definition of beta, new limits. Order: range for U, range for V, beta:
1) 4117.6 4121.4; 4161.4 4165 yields 4.97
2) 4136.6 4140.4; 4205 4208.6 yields 4.99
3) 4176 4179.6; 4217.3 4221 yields 4.95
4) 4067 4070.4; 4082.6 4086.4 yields 4.98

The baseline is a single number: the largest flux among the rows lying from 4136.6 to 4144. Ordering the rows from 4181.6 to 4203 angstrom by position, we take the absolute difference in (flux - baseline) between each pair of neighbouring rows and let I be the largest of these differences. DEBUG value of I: 21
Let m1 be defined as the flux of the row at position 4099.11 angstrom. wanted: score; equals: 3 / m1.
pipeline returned 0.044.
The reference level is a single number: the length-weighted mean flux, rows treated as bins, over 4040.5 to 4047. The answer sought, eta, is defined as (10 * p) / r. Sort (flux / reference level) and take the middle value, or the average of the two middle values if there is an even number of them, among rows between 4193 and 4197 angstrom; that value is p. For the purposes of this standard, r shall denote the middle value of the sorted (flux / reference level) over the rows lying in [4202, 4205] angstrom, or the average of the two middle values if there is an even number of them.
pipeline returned 9.9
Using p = 1.09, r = 1.10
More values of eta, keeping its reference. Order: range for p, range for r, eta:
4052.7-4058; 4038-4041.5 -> 10.5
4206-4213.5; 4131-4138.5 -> 10.8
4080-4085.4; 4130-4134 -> 10.6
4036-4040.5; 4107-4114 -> 8.6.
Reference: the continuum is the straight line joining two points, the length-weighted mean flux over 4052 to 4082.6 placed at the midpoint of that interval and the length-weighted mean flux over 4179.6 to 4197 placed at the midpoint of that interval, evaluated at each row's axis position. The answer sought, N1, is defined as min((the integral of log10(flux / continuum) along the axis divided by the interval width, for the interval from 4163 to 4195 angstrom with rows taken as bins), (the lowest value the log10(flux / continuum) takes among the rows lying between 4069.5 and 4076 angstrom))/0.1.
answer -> -0.46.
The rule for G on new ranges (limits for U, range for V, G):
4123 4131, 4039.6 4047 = 240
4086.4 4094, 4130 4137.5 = 211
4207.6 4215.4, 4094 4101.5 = 226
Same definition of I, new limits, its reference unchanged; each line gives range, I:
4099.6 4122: 13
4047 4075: 14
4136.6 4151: 21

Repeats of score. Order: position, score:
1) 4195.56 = 0.044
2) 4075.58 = 0.046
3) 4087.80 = 0.034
